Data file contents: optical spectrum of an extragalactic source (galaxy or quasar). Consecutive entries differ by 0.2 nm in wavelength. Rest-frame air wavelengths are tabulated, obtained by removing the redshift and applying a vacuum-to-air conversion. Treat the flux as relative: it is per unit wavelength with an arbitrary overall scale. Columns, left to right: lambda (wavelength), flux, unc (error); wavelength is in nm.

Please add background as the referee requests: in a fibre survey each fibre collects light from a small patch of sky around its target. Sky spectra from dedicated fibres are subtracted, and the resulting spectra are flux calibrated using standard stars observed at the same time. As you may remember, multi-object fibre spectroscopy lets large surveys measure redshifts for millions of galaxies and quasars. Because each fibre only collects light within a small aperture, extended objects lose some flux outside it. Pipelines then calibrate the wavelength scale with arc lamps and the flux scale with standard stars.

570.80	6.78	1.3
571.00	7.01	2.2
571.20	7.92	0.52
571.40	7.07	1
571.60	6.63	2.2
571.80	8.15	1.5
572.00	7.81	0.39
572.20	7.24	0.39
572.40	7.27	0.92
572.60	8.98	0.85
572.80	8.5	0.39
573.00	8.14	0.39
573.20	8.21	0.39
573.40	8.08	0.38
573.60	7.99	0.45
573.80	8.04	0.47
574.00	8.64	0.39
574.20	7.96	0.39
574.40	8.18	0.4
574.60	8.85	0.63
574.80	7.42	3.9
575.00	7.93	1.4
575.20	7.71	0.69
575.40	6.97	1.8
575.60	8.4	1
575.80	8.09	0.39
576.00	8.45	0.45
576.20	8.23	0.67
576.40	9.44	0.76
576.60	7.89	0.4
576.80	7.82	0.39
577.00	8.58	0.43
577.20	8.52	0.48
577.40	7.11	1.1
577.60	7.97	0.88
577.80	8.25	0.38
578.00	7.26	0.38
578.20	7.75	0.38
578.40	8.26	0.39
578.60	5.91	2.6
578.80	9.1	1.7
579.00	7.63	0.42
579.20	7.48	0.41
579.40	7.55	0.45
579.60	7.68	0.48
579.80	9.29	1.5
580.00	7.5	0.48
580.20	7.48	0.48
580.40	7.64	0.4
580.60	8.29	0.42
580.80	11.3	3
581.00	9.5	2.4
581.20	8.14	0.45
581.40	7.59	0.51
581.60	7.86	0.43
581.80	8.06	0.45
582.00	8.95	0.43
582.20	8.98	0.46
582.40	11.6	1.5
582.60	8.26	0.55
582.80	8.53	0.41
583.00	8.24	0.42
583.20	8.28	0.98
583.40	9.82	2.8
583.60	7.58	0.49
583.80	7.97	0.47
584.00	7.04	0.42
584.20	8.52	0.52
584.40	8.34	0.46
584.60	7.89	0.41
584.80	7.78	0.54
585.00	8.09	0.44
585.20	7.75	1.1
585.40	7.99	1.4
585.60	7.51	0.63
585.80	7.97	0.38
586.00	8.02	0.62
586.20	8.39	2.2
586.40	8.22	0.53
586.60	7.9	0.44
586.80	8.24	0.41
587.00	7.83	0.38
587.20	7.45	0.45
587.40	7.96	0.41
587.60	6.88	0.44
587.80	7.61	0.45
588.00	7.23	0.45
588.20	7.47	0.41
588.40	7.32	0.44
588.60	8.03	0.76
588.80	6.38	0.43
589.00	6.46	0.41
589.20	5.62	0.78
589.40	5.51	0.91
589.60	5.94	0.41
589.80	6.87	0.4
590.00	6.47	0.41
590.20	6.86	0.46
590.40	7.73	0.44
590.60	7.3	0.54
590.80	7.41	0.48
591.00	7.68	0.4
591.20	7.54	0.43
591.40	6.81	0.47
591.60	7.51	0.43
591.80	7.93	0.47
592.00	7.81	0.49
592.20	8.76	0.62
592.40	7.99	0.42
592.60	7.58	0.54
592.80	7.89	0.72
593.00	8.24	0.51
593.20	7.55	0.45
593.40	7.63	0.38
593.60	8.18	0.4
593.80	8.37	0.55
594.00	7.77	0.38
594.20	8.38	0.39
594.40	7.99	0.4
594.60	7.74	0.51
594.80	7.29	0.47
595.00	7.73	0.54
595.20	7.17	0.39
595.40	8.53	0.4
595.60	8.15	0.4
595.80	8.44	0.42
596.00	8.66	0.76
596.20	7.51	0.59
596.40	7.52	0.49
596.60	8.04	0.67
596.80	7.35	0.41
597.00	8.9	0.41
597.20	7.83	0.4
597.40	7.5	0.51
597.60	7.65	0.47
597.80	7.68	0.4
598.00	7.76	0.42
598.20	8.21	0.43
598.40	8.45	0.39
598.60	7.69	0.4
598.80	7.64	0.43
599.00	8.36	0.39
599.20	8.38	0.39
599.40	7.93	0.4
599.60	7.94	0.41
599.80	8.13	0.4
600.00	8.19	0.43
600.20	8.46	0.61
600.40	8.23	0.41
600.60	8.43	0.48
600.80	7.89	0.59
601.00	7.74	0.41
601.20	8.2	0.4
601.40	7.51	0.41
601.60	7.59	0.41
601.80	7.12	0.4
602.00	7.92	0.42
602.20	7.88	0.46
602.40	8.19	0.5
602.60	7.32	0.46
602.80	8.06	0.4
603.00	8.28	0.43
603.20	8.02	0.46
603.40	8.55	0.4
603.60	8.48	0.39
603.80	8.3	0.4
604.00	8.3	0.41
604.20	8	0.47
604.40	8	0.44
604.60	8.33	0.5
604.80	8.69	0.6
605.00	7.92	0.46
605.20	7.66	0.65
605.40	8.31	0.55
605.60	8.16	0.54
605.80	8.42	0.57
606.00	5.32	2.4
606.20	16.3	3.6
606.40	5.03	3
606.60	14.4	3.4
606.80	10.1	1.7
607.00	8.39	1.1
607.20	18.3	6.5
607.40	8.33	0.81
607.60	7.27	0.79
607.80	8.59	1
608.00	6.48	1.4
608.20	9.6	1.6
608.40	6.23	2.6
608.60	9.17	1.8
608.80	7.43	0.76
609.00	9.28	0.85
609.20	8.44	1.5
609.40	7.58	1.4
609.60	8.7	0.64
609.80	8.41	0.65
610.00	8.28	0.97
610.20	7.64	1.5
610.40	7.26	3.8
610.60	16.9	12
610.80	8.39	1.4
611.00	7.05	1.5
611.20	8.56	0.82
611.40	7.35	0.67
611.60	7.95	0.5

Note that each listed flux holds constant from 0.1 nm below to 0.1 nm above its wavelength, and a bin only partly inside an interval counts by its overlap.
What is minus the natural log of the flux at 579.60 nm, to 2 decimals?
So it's -2.04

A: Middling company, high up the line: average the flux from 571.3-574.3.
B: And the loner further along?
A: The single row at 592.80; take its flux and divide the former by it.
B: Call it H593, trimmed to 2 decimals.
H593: 1.00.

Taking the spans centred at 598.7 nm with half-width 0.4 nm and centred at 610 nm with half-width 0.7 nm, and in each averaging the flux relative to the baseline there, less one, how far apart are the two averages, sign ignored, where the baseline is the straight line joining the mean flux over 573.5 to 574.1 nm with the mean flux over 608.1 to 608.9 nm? 0.15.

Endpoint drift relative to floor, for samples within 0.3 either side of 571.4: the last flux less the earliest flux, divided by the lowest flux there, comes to -0.19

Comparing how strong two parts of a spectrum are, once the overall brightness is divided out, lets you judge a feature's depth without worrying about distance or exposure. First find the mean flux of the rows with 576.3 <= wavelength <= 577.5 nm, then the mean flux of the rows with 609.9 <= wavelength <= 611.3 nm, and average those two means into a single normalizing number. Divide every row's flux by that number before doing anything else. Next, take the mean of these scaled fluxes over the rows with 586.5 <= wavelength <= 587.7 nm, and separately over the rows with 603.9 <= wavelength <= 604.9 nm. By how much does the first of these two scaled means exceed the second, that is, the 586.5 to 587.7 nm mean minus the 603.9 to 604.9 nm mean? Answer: -0.064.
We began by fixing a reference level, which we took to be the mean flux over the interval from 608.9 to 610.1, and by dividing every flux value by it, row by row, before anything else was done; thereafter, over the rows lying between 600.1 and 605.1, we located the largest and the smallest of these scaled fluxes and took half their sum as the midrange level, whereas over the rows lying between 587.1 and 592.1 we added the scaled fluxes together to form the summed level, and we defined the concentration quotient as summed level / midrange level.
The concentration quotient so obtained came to 22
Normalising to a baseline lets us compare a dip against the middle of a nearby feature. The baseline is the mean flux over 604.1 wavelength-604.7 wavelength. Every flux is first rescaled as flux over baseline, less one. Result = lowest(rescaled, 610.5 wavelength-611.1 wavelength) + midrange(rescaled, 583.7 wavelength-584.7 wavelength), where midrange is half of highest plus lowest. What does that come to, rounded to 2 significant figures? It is -0.17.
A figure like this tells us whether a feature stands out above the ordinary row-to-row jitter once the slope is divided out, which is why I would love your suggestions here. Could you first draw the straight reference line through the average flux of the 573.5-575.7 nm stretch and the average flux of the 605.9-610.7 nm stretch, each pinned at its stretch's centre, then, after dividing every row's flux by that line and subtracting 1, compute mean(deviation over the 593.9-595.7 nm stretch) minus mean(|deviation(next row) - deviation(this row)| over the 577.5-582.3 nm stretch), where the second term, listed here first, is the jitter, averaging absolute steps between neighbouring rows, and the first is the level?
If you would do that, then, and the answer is -0.22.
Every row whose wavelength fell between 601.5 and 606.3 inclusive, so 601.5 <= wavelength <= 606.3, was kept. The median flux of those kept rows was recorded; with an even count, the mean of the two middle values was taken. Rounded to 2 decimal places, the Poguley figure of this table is 8.11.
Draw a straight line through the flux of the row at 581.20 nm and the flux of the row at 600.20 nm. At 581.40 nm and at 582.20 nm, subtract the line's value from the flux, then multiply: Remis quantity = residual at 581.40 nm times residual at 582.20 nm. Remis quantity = -0.5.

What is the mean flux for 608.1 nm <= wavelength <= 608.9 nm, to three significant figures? 8.11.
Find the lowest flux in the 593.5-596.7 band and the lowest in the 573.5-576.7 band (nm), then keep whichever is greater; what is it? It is 7.17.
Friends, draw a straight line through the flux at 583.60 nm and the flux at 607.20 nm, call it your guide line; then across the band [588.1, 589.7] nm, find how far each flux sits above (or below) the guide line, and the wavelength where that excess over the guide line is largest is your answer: 588.60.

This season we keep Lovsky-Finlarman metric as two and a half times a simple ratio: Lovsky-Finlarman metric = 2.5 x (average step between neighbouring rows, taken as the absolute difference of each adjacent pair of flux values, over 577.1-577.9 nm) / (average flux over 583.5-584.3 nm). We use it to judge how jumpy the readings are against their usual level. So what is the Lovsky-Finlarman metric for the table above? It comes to 0.27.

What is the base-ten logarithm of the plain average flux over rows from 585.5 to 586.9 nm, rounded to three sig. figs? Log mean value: 0.905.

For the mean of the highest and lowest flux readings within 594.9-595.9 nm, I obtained 7.85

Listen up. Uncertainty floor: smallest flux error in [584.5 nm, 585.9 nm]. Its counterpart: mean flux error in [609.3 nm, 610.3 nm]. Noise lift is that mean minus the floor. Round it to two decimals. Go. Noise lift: 0.65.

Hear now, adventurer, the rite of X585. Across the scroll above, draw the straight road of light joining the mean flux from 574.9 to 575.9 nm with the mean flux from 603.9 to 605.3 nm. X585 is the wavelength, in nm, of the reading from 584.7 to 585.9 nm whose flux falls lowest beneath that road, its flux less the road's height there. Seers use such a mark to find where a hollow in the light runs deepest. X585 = 585.60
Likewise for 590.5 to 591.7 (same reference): 591.40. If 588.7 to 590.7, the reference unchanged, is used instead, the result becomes 589.40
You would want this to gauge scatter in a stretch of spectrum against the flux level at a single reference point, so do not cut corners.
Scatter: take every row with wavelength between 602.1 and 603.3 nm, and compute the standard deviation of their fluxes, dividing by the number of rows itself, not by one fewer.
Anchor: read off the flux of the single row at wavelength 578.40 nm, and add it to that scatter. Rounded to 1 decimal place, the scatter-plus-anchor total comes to 8.6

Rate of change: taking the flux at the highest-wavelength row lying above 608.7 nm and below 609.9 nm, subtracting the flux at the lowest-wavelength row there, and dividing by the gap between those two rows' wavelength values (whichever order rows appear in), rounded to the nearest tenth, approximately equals 1.0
